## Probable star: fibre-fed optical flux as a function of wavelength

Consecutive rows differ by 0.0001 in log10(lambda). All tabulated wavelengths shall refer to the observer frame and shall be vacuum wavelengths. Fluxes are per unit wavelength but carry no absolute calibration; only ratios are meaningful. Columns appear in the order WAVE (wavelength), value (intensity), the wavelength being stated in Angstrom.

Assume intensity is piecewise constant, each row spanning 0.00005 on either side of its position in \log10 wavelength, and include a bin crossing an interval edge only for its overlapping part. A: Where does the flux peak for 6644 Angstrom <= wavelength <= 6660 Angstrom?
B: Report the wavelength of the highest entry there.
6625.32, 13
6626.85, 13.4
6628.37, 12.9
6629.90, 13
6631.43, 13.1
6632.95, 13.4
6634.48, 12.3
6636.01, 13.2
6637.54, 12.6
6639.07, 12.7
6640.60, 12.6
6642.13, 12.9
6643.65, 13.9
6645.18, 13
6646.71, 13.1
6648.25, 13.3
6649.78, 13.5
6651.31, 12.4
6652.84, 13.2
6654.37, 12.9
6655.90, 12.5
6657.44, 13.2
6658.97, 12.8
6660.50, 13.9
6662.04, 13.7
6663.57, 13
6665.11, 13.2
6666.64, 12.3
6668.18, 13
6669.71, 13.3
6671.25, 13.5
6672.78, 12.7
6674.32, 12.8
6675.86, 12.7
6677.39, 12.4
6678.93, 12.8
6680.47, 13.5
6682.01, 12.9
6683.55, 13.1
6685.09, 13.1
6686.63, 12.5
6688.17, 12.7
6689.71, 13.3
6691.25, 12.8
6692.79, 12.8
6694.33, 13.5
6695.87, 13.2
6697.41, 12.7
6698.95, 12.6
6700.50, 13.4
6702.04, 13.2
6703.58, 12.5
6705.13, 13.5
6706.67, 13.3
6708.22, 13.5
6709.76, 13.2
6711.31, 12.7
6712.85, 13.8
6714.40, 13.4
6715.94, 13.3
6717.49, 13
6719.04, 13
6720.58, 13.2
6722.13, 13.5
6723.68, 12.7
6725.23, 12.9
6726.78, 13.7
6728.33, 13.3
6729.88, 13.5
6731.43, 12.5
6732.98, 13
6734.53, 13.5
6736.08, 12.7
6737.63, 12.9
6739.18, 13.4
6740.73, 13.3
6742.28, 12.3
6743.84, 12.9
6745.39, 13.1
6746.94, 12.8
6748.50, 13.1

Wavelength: 6649.78 Angstrom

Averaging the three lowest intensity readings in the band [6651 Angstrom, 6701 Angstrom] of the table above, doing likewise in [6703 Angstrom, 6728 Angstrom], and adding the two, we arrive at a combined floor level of 25.0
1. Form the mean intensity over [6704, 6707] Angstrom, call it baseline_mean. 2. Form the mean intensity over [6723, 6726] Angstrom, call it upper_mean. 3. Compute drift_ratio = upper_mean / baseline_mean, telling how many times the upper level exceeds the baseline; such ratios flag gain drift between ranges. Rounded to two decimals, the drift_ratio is 0.96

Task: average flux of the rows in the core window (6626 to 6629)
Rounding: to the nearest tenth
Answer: 13.2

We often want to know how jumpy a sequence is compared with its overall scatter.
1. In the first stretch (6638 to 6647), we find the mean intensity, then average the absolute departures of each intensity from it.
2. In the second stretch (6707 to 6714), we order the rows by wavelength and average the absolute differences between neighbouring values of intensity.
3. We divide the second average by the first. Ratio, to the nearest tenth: 2.0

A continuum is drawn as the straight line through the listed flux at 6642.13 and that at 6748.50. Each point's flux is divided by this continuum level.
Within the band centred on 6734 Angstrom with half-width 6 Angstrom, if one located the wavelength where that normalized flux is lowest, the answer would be 6731.43 Angstrom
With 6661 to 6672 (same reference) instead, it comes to 6666.64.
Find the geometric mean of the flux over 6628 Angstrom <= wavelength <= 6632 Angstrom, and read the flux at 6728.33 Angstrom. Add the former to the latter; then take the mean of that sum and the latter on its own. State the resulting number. 19.8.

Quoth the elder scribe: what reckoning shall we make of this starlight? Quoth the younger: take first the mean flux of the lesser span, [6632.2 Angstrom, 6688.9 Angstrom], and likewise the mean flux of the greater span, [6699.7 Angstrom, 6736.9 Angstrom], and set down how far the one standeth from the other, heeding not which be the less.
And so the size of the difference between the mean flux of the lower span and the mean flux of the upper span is 0.19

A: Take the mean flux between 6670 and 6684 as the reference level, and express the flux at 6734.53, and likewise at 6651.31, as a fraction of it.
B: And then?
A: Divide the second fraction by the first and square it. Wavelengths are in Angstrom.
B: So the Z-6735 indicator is 0.84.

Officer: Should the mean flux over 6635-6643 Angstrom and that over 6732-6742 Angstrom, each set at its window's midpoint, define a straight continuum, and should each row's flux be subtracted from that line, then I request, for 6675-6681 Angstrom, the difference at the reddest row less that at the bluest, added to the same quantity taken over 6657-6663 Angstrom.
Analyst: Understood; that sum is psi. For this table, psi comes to -1.3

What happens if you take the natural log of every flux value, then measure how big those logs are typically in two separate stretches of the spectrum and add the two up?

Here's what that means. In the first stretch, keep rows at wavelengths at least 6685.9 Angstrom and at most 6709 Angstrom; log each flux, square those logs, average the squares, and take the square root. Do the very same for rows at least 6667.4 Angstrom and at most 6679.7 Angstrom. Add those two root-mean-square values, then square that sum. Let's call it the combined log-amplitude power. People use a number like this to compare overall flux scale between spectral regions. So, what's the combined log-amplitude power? 26.26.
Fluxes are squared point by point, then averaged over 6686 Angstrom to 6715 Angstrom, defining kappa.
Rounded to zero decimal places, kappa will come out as 171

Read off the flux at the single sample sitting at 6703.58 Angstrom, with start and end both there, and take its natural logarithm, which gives 2.53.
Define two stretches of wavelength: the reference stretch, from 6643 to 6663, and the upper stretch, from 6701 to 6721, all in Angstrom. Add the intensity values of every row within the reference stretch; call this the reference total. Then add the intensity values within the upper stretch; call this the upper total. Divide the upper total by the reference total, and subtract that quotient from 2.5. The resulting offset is 1.50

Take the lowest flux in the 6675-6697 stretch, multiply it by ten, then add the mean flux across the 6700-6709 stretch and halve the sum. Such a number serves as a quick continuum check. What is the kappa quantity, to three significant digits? 68.6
